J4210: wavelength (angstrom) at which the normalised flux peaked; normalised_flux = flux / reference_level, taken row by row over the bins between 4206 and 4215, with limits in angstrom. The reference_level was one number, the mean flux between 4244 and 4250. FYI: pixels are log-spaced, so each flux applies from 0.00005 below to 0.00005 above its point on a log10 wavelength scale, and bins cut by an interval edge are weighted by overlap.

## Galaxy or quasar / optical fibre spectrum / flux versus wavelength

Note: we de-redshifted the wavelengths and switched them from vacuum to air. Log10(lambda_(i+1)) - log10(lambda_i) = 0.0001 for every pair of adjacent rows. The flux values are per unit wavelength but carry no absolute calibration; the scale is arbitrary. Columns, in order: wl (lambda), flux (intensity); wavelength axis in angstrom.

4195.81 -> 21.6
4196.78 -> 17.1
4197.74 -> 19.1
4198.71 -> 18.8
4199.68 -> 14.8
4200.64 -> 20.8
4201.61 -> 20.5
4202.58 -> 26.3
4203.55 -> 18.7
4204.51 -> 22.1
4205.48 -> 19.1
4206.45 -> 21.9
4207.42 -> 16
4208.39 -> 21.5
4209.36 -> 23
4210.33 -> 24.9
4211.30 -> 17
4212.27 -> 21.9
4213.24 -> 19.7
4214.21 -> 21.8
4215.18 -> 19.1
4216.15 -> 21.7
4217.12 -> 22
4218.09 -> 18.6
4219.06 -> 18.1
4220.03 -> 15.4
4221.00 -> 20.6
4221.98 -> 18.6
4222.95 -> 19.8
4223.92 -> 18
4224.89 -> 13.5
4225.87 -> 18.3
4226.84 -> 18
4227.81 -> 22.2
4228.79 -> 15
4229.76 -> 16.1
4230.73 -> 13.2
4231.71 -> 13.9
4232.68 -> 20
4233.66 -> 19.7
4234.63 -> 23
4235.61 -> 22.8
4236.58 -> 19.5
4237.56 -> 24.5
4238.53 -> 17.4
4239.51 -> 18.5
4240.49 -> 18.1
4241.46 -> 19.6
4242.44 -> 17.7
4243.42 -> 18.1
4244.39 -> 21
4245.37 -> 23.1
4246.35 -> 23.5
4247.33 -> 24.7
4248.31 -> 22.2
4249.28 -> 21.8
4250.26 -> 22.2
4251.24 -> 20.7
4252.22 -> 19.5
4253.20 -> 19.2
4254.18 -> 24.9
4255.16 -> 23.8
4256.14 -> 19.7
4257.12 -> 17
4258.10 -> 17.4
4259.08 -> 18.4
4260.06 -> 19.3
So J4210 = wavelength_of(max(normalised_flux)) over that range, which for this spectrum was 4210.33 angstrom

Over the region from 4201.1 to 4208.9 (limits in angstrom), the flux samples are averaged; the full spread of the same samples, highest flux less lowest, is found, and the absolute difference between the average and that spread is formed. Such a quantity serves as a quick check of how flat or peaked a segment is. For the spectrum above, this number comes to 10.5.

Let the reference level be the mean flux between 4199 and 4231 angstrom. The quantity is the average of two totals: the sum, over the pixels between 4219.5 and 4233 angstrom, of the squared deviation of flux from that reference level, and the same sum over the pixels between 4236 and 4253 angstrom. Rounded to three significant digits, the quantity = 143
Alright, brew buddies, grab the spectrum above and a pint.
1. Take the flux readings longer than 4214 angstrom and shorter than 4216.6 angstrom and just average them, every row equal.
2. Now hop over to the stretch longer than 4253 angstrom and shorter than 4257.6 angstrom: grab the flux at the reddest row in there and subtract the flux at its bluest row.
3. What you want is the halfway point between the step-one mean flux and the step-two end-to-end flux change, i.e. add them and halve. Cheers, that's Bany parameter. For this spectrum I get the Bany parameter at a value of 9.3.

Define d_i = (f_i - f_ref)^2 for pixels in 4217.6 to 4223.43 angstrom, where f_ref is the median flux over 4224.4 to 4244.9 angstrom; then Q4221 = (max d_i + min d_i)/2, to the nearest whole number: 4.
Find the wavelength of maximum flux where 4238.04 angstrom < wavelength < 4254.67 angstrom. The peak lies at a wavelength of 4254.18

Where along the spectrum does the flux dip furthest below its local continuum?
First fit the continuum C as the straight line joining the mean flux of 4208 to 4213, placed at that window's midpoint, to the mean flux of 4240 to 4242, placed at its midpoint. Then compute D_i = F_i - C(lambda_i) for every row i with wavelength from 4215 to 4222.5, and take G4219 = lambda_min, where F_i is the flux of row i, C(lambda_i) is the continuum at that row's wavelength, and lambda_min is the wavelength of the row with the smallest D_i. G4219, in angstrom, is 4220.03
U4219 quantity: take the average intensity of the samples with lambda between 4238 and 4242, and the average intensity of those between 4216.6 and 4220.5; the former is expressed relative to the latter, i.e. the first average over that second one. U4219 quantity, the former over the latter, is 0.99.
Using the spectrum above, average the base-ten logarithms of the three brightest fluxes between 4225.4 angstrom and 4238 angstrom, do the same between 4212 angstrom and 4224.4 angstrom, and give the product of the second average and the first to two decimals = 1.84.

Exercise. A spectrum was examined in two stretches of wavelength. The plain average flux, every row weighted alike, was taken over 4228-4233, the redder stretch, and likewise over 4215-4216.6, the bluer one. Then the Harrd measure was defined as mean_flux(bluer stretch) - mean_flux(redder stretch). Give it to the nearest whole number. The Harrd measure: 5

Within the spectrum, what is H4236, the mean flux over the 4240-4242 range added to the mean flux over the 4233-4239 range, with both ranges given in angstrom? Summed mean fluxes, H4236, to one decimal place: 40.0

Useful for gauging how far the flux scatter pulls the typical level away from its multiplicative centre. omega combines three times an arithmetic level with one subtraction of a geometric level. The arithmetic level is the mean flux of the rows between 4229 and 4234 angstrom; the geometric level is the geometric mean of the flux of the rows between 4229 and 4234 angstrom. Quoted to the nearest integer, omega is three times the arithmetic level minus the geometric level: 33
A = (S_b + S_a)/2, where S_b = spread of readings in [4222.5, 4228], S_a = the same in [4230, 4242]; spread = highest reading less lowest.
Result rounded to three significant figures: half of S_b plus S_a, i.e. 10.0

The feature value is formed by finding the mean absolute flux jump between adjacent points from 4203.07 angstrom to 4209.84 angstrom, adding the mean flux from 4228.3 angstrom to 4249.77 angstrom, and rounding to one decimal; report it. 23.4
